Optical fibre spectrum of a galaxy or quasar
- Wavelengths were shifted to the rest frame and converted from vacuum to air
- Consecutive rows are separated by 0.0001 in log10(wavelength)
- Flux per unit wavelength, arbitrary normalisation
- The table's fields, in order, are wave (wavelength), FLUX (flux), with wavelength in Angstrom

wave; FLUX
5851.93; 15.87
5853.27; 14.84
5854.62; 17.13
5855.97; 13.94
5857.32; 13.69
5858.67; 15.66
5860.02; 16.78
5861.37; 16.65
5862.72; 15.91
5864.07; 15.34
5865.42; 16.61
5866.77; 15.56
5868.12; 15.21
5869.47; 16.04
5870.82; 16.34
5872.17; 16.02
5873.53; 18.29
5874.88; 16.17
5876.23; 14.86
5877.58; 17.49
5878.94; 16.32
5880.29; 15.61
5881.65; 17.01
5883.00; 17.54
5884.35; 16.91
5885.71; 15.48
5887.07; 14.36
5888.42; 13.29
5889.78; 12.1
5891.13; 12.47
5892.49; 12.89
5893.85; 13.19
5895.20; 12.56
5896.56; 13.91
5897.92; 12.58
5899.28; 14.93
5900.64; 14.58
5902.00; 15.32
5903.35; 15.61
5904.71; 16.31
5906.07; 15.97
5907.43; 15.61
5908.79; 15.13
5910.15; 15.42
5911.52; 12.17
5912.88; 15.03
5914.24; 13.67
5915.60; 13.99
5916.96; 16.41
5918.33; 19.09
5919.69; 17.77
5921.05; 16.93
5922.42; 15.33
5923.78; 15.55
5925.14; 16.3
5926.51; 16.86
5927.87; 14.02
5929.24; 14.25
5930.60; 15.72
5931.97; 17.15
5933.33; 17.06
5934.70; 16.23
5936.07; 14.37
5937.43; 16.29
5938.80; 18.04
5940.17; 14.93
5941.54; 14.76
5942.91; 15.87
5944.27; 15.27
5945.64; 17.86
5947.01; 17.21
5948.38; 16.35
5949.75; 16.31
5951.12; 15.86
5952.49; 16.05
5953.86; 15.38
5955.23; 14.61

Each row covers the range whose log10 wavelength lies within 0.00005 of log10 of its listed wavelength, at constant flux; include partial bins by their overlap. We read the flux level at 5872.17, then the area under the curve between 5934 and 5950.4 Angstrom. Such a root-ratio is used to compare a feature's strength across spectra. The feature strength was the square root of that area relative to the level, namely 4.1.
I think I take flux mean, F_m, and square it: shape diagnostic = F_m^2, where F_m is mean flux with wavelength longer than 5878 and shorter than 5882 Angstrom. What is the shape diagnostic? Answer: 266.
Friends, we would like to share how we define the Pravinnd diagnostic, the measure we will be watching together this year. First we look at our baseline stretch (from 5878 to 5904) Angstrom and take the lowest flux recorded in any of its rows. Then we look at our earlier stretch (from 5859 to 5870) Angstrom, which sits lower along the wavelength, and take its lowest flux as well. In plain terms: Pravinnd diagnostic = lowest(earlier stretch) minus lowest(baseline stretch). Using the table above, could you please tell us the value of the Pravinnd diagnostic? 3.1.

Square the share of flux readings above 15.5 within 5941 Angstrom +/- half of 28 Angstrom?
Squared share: 0.42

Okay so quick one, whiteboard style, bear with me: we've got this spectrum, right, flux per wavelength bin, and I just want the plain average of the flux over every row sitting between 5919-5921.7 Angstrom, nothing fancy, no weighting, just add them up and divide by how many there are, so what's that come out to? 17.4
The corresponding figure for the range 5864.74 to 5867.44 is 16.1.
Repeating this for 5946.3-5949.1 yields 16.8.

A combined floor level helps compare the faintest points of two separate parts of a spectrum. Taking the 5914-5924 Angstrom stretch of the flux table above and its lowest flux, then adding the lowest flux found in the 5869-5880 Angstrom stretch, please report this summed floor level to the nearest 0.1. 28.5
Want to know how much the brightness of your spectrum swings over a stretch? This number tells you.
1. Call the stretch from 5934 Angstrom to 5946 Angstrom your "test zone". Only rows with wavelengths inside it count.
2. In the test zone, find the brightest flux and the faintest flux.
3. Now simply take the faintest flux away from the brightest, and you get 3.7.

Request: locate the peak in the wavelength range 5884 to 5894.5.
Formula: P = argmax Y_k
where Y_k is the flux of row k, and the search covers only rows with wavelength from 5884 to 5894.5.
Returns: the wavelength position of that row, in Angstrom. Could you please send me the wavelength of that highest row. 5884.35 Angstrom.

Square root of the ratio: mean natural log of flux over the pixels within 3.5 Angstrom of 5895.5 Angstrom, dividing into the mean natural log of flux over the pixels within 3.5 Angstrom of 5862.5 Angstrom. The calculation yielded 1.04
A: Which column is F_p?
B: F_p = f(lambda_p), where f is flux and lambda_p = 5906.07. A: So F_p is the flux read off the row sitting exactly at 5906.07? 15.97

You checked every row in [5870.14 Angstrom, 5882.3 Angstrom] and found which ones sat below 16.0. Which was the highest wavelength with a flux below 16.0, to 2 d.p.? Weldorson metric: 5880.29 Angstrom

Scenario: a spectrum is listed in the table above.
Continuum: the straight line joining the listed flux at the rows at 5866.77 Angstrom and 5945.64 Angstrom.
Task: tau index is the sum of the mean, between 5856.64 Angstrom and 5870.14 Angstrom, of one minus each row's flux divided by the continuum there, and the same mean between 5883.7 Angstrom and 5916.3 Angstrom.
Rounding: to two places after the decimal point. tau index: 0.12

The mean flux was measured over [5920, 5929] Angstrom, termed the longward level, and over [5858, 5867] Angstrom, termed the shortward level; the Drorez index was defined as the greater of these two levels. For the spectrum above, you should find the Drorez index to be 16.1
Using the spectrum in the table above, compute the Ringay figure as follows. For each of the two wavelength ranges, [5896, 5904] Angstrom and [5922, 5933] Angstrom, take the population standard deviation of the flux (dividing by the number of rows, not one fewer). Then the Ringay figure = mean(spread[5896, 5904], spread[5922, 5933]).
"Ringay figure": 1.03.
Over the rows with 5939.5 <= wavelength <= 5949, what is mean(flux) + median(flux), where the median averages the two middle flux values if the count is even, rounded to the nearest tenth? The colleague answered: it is 31.9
